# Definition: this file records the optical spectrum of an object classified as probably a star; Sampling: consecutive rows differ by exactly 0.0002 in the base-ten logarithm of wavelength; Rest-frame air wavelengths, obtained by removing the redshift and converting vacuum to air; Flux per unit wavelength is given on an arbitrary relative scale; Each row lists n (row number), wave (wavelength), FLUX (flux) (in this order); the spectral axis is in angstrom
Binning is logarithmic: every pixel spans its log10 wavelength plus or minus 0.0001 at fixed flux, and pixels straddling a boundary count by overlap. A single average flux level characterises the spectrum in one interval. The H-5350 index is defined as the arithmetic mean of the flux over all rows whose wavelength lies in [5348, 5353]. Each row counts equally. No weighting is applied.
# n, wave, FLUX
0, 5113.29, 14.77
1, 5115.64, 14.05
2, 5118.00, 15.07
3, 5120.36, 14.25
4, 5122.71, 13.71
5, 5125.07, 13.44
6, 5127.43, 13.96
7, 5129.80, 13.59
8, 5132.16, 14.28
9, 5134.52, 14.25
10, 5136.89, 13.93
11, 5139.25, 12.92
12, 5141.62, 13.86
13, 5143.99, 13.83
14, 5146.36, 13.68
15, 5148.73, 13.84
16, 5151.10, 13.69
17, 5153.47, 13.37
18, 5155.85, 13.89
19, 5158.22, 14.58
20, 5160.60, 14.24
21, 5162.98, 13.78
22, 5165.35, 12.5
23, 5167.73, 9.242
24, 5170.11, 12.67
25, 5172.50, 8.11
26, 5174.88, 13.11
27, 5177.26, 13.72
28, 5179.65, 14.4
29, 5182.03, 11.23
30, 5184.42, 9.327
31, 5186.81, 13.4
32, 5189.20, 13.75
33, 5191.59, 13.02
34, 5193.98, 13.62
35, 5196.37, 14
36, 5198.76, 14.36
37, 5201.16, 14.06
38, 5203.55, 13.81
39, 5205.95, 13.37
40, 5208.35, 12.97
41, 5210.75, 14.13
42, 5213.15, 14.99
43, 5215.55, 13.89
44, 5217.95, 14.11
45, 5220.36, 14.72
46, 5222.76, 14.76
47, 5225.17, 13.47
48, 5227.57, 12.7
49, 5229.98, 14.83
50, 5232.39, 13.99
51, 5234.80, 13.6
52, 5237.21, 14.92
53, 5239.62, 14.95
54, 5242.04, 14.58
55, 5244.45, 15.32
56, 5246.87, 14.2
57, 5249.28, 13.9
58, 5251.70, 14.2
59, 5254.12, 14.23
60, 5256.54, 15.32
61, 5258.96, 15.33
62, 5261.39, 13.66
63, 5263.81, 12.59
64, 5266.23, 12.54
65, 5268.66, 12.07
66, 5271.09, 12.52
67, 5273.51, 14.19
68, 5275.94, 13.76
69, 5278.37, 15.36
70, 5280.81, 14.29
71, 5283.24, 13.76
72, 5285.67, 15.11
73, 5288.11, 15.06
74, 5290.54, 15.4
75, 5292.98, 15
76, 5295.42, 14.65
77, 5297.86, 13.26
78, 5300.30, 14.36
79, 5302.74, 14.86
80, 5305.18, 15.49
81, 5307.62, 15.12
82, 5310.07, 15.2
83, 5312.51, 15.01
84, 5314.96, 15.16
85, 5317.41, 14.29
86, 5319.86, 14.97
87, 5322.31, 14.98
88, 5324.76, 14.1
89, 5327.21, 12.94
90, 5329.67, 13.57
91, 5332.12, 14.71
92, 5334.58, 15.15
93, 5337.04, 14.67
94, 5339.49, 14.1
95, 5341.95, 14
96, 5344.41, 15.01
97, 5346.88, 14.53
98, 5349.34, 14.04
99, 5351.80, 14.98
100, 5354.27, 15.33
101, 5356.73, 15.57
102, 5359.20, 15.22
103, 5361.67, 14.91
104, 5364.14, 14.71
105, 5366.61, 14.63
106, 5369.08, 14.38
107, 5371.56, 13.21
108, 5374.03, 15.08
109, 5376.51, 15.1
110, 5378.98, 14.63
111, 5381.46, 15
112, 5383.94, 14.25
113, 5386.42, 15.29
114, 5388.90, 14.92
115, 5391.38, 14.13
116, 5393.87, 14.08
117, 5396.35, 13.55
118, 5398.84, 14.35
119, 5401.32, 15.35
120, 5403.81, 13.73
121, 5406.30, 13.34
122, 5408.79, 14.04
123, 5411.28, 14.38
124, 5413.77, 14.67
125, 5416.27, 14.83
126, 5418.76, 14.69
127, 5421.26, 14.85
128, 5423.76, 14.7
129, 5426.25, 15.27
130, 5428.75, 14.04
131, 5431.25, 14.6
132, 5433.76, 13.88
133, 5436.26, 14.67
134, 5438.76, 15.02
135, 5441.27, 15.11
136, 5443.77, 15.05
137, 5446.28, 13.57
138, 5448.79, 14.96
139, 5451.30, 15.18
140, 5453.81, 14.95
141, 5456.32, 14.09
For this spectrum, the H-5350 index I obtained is 14.5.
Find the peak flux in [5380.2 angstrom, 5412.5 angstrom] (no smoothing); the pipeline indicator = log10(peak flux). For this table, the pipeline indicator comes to 1.19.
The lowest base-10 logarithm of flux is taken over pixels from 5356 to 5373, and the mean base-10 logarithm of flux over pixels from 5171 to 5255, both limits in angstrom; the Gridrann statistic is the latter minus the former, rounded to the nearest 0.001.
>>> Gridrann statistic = 0.011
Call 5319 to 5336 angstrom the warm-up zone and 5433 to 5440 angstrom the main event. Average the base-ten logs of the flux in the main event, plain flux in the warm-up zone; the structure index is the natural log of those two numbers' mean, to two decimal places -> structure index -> 2.05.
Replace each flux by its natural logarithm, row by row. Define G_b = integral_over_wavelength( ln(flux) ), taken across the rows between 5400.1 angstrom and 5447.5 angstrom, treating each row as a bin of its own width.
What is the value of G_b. 127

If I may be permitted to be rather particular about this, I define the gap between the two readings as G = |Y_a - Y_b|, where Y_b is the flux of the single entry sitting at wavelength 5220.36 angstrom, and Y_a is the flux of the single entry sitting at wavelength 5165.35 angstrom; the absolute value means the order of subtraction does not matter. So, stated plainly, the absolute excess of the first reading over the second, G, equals 2.2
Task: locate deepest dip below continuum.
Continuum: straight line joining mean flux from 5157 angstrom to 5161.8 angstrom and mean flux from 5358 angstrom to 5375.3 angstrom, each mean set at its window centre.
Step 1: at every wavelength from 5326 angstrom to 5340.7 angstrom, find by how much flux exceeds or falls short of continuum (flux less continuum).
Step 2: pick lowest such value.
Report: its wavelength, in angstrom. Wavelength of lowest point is 5327.21 angstrom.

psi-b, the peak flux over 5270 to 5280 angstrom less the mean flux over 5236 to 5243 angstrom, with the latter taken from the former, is 0.54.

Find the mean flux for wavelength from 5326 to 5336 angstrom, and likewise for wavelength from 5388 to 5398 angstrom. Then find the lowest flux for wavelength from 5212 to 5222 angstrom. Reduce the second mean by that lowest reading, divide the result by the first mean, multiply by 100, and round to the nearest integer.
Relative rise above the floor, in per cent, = 2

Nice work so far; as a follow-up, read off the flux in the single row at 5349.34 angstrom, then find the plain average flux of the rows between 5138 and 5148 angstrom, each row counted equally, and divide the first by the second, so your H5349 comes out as 1.03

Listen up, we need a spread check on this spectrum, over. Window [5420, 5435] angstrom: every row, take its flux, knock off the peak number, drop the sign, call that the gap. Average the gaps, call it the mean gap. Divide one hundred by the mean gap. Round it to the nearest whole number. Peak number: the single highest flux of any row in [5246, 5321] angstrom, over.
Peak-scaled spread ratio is 107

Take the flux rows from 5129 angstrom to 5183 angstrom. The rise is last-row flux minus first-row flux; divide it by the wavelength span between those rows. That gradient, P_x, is -0.045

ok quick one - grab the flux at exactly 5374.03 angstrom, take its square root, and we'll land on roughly 3.88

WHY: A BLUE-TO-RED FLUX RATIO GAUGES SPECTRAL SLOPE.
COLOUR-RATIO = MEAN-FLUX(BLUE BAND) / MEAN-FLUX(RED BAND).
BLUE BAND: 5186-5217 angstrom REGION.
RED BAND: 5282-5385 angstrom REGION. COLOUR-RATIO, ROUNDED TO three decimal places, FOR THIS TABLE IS 0.942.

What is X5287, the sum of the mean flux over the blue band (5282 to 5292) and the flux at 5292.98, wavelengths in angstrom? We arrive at 29.8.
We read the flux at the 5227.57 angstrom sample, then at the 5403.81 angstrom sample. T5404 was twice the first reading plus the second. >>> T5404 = 39.1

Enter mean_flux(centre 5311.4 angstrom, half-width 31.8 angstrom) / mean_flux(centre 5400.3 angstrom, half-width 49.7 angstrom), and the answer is 0.999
